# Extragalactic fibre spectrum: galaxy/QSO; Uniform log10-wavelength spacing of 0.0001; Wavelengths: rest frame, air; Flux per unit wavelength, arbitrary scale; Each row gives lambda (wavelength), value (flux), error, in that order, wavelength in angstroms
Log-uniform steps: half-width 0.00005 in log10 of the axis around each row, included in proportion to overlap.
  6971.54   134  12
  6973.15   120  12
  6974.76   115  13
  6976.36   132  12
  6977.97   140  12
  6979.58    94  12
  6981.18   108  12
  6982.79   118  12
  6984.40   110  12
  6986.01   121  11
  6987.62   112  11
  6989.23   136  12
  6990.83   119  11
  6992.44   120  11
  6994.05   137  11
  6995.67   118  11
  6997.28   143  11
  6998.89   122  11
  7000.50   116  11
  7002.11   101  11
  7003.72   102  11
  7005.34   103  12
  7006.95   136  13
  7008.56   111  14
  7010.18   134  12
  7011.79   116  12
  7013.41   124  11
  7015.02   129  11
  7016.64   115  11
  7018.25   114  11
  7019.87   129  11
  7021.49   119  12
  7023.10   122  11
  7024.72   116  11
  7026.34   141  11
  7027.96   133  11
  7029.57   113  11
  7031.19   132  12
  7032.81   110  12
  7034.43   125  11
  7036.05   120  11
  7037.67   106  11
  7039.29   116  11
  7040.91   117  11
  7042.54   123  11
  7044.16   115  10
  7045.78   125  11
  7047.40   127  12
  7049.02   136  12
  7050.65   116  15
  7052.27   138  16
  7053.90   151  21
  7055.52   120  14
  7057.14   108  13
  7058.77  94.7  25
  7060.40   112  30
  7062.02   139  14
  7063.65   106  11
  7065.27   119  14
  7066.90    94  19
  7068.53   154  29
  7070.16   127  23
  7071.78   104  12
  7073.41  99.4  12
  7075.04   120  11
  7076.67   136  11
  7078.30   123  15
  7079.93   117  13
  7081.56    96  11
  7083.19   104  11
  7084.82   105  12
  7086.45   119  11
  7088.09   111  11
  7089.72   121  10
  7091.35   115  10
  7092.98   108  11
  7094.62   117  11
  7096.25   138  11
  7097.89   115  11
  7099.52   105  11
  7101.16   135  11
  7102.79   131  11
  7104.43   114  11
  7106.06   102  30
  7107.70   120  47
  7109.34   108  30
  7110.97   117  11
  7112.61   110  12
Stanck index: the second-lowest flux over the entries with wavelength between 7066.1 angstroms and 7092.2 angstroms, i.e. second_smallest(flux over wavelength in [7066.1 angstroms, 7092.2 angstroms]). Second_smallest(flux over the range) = 96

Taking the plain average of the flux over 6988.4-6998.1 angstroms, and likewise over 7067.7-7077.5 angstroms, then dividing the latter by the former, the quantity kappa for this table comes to 0.958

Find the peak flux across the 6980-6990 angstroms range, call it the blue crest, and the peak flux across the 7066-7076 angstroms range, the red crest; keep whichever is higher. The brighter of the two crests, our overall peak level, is 154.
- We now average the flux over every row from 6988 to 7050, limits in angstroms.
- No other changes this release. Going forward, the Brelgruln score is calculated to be 122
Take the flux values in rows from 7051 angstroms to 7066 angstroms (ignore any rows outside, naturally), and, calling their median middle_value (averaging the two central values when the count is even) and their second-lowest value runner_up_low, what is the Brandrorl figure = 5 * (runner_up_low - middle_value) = -65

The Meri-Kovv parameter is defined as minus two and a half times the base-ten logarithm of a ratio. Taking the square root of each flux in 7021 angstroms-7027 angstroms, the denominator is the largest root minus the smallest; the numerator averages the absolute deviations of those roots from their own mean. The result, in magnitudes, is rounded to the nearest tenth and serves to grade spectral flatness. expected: 1.2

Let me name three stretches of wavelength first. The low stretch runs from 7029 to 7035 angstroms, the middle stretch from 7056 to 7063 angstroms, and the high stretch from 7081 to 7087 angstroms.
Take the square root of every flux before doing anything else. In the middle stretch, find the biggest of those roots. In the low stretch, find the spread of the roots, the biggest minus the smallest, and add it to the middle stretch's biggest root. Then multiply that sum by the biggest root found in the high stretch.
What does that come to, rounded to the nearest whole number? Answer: 140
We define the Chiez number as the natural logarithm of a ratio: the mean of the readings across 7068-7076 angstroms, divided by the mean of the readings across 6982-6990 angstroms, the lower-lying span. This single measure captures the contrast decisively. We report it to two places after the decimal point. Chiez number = 0.01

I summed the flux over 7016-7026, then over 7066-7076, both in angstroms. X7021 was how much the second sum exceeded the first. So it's -17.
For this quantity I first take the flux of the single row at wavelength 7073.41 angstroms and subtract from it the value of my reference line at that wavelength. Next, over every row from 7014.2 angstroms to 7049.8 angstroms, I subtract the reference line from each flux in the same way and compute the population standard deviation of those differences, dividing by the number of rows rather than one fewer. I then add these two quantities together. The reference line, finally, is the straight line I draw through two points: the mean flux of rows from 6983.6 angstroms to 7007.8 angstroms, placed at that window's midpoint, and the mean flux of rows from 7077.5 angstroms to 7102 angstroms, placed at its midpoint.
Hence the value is -8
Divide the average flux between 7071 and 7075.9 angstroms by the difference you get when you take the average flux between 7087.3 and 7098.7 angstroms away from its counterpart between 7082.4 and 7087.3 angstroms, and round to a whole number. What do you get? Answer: -13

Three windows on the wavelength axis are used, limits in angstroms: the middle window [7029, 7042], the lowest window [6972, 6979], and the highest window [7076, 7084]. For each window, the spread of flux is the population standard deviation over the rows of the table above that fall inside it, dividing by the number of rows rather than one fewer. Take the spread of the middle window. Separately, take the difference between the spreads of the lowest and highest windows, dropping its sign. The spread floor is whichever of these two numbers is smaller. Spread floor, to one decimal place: 4.2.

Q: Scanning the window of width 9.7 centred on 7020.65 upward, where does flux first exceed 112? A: 7016.64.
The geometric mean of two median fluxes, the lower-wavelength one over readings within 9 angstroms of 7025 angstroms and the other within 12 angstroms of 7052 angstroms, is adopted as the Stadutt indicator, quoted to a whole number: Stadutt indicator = 119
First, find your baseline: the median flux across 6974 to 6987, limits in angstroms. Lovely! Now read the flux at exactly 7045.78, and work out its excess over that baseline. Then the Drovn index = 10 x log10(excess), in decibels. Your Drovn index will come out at 9.3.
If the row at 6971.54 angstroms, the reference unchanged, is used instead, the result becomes 12.4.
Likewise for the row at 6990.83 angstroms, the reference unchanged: 4.0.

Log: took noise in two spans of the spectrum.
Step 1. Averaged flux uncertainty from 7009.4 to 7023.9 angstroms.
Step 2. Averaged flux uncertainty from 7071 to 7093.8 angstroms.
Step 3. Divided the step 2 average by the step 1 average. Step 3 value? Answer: 1.01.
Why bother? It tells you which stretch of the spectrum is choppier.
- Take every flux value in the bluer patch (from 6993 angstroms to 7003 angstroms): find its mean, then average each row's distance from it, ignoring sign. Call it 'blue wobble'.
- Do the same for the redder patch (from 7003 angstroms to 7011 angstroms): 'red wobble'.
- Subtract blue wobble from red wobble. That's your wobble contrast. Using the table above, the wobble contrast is 3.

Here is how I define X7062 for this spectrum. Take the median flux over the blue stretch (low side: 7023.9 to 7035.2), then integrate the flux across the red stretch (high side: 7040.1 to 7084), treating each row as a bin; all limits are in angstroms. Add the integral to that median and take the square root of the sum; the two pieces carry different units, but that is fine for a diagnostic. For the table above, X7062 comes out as 73.2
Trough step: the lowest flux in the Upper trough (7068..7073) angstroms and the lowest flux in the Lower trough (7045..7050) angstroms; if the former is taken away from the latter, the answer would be 21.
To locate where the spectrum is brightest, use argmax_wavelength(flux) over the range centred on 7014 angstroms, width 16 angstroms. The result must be 7006.95 angstroms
